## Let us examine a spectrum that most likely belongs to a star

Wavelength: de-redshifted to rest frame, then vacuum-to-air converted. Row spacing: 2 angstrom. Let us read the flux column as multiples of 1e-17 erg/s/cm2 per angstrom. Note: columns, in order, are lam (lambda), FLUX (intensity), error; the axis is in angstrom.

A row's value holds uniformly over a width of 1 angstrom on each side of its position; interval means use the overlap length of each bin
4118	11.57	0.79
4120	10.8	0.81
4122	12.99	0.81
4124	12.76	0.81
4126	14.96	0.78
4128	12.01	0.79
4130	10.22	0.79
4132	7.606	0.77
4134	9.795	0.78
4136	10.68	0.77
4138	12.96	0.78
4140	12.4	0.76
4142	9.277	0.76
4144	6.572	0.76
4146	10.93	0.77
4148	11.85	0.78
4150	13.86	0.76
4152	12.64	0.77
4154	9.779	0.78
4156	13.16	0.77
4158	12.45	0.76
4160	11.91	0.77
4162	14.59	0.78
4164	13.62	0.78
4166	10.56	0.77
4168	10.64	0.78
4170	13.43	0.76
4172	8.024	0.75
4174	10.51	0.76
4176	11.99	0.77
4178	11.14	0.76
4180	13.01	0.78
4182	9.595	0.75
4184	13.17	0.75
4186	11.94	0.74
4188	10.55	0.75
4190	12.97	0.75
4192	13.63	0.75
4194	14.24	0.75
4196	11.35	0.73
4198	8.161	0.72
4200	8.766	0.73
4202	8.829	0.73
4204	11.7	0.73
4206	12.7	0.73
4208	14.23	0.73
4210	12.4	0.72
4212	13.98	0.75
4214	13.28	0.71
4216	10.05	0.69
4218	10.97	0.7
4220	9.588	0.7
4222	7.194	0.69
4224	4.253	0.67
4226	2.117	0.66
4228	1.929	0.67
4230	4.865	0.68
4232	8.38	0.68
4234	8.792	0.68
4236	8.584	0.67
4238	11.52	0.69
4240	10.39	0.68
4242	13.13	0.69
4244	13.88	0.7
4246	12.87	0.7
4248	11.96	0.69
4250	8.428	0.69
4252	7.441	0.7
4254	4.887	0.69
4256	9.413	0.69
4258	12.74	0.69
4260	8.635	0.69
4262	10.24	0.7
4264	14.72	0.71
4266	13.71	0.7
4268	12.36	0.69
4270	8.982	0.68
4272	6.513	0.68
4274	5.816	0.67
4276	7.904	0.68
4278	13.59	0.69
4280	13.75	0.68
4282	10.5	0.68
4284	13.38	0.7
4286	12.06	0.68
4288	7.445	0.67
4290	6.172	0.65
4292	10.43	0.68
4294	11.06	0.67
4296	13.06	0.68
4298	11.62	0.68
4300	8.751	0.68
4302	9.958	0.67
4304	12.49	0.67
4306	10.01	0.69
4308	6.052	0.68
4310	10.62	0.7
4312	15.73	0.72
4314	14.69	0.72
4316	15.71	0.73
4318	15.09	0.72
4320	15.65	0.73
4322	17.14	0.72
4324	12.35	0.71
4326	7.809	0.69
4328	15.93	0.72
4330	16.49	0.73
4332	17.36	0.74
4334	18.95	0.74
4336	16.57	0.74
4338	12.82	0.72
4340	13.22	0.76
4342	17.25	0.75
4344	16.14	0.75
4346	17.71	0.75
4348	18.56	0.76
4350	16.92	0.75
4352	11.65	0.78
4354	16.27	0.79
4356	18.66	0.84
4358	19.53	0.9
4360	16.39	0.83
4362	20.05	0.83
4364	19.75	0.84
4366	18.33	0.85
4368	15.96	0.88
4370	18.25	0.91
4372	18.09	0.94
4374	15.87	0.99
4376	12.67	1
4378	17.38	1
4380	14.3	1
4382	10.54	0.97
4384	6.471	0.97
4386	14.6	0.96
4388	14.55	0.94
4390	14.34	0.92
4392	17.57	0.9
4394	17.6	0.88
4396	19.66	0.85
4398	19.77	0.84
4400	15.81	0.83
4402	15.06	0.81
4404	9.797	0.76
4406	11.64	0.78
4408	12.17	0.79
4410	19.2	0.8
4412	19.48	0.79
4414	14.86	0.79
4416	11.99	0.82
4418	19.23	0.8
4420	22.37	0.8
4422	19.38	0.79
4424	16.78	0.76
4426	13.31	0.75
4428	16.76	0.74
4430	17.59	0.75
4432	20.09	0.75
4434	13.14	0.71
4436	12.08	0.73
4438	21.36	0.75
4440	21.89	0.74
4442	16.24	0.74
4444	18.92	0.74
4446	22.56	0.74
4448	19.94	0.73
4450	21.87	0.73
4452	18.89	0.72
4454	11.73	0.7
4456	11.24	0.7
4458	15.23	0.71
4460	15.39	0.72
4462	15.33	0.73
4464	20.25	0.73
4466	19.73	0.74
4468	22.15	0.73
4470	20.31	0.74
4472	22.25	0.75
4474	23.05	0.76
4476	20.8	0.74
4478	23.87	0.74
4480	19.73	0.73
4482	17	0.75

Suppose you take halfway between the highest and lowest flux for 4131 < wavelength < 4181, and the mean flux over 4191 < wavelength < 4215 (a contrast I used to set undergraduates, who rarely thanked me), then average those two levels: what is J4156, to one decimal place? 11.3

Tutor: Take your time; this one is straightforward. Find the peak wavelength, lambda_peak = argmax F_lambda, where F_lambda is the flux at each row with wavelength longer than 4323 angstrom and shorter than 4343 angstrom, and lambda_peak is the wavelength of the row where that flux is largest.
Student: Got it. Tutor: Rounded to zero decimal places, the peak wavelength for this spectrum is 4334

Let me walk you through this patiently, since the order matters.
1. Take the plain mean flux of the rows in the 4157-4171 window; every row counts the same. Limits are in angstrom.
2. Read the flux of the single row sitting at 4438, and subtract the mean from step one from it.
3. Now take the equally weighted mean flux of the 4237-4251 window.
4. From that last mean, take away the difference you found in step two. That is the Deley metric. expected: 3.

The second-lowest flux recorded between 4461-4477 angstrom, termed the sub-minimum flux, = 19.73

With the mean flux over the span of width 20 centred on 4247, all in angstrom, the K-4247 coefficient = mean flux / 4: 2.6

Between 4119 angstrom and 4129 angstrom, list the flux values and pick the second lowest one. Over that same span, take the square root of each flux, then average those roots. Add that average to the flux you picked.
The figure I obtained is 16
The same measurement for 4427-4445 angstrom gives 17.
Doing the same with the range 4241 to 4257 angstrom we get 11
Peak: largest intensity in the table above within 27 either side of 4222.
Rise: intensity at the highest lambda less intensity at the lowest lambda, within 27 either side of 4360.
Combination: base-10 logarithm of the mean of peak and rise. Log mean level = 0.69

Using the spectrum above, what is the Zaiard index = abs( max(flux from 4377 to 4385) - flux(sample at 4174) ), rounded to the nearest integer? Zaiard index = 7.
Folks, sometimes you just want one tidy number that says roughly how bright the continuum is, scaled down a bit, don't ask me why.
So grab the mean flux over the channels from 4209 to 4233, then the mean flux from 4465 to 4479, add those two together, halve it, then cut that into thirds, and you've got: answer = 5.0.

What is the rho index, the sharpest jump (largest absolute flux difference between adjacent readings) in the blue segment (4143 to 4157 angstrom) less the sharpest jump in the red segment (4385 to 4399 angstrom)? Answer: 1.1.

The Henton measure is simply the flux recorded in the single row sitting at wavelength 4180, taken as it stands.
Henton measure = 13.01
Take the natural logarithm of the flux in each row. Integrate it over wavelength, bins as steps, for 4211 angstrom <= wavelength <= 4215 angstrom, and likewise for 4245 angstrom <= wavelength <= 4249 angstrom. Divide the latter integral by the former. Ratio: 0.96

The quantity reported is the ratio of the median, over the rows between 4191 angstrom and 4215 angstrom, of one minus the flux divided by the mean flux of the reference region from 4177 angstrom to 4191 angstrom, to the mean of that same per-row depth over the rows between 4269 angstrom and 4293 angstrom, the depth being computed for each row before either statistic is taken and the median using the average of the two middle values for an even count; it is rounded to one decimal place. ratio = -0.4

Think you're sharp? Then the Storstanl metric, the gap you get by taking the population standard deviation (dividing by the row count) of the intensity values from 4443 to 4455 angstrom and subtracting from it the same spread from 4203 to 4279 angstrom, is 0.1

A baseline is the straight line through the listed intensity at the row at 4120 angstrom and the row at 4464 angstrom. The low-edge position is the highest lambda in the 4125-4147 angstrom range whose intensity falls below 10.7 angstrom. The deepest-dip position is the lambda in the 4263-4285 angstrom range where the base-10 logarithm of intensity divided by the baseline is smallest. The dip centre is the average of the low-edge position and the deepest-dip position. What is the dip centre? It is 4209 angstrom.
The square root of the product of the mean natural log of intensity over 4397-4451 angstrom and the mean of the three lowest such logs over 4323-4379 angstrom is 2.57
